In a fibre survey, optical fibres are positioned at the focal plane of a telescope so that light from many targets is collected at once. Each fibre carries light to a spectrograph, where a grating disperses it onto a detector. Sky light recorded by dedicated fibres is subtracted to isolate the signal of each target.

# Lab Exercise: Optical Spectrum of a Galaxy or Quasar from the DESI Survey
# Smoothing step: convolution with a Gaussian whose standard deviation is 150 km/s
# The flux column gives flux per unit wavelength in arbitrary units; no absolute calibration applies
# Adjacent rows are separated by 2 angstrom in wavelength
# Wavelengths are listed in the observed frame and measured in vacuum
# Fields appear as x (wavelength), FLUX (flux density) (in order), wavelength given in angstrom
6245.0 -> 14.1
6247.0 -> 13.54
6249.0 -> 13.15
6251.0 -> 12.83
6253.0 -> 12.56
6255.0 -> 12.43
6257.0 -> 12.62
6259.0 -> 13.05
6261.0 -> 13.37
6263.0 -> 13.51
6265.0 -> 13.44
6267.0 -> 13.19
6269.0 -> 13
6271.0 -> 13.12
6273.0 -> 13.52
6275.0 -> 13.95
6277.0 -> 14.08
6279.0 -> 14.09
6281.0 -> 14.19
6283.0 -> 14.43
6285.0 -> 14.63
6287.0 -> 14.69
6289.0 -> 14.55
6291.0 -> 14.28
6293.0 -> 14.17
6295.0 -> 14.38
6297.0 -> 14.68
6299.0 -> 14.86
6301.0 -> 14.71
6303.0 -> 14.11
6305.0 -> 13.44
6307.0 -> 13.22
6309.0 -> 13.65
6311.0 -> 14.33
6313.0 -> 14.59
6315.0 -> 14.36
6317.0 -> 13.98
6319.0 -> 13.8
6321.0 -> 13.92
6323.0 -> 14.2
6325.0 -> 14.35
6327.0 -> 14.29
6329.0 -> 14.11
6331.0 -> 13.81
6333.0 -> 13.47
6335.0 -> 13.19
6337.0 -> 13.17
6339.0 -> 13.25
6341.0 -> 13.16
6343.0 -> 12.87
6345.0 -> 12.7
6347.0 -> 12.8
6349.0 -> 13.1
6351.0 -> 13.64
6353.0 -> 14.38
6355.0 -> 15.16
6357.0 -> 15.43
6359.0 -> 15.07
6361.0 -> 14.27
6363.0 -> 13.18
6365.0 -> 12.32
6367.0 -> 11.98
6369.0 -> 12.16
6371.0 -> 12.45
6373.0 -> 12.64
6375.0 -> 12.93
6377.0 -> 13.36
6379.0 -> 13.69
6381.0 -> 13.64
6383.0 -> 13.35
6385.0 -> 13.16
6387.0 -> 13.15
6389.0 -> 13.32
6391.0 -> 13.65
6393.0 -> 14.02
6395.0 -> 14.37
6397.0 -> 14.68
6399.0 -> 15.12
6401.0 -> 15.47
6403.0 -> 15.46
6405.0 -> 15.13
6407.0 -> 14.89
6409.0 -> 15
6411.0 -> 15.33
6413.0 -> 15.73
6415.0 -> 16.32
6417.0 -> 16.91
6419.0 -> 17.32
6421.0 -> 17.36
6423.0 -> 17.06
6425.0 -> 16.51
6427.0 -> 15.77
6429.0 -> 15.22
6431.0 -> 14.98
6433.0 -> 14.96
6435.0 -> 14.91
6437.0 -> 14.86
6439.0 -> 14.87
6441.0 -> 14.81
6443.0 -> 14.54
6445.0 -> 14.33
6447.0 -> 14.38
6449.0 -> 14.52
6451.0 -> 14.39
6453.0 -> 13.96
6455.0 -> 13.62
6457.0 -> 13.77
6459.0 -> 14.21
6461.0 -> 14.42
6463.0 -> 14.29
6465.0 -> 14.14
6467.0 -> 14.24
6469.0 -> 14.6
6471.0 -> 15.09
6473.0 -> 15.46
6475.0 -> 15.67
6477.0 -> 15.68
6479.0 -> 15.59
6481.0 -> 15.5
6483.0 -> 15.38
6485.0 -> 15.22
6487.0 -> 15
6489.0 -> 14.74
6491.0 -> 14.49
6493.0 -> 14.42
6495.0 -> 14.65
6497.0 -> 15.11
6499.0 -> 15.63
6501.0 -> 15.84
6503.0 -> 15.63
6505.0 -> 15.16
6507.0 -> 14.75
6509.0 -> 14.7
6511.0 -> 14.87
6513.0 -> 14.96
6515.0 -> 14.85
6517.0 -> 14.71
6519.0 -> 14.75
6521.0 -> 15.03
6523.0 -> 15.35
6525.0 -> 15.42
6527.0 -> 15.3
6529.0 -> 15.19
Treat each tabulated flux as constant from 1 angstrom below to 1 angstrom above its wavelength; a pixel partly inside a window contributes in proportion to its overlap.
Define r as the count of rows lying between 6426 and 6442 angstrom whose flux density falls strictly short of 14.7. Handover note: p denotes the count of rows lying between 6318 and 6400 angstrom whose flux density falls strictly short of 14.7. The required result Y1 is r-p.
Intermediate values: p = 37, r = 0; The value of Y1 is -37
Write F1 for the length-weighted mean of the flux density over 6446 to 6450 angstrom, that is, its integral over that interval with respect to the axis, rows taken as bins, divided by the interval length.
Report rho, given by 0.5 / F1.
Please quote 0.035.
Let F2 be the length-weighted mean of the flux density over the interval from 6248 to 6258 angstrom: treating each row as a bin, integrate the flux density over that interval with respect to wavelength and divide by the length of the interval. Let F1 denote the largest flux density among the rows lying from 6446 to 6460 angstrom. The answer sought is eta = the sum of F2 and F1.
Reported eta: 27.2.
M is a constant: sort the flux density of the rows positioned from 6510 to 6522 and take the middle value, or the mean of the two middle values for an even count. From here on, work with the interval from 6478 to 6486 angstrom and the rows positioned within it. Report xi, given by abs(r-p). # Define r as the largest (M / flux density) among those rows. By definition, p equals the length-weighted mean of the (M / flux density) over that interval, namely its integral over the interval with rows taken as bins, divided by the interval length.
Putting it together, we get 0.013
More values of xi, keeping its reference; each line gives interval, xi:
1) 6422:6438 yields 0.041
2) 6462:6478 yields 0.052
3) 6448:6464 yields 0.040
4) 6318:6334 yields 0.041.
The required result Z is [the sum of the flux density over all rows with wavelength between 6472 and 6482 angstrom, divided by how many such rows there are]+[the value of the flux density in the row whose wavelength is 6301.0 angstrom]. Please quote 30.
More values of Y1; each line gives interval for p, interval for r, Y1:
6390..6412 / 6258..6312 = 21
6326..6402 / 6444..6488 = -20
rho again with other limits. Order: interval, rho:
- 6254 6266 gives 0.038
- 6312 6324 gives 0.035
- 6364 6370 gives 0.041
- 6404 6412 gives 0.033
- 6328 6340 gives 0.037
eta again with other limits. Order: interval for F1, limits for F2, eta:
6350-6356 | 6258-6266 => 28.5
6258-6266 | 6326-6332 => 27.6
